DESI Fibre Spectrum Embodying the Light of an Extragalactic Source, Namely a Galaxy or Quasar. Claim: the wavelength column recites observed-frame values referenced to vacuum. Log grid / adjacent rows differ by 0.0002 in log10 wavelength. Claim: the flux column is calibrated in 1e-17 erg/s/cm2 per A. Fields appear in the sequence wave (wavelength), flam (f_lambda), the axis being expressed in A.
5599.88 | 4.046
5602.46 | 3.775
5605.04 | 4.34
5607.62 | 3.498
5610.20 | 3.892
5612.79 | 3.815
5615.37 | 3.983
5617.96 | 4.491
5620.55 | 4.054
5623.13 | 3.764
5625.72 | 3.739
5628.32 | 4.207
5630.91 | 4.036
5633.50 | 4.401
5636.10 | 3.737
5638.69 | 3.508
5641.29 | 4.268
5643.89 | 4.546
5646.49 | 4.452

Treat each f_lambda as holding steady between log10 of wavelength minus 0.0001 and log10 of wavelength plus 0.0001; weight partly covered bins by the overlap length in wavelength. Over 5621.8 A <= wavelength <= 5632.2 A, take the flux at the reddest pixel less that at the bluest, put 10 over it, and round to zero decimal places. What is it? 37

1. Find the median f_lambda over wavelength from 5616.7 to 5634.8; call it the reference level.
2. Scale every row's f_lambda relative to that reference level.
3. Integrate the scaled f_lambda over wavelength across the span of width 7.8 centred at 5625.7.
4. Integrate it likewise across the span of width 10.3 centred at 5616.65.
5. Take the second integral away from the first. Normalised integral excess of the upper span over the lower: -2.9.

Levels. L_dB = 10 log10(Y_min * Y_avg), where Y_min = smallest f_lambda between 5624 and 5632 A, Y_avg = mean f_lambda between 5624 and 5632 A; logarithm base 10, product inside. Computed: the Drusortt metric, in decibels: 11.7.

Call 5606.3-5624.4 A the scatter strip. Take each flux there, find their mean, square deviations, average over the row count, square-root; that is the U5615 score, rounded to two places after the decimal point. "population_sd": 0.28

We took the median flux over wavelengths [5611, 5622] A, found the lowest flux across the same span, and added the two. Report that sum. 7.83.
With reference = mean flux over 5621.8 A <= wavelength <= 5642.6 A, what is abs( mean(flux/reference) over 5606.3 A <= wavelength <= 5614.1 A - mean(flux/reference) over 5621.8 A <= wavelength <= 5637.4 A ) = 0.06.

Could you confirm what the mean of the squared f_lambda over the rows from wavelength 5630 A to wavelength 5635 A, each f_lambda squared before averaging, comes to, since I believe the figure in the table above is 17.8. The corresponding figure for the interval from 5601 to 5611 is 15.1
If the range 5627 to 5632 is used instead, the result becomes 17.0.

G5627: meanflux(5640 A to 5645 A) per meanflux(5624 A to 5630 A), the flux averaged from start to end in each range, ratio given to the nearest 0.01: 1.11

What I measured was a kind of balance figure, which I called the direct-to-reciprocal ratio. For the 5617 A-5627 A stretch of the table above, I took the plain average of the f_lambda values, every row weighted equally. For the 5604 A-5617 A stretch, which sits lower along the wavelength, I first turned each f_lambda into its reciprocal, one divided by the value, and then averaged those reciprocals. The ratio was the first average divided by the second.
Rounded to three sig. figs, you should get 15.6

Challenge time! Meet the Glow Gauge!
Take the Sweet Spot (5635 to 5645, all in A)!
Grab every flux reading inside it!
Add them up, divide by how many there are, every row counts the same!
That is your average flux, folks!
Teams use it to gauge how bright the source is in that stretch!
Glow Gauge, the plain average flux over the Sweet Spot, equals 4.01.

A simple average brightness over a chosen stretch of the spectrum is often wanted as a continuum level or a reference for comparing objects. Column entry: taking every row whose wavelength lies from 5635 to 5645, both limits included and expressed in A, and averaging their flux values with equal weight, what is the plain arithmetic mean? 4.01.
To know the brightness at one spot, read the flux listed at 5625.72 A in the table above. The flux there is 3.739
